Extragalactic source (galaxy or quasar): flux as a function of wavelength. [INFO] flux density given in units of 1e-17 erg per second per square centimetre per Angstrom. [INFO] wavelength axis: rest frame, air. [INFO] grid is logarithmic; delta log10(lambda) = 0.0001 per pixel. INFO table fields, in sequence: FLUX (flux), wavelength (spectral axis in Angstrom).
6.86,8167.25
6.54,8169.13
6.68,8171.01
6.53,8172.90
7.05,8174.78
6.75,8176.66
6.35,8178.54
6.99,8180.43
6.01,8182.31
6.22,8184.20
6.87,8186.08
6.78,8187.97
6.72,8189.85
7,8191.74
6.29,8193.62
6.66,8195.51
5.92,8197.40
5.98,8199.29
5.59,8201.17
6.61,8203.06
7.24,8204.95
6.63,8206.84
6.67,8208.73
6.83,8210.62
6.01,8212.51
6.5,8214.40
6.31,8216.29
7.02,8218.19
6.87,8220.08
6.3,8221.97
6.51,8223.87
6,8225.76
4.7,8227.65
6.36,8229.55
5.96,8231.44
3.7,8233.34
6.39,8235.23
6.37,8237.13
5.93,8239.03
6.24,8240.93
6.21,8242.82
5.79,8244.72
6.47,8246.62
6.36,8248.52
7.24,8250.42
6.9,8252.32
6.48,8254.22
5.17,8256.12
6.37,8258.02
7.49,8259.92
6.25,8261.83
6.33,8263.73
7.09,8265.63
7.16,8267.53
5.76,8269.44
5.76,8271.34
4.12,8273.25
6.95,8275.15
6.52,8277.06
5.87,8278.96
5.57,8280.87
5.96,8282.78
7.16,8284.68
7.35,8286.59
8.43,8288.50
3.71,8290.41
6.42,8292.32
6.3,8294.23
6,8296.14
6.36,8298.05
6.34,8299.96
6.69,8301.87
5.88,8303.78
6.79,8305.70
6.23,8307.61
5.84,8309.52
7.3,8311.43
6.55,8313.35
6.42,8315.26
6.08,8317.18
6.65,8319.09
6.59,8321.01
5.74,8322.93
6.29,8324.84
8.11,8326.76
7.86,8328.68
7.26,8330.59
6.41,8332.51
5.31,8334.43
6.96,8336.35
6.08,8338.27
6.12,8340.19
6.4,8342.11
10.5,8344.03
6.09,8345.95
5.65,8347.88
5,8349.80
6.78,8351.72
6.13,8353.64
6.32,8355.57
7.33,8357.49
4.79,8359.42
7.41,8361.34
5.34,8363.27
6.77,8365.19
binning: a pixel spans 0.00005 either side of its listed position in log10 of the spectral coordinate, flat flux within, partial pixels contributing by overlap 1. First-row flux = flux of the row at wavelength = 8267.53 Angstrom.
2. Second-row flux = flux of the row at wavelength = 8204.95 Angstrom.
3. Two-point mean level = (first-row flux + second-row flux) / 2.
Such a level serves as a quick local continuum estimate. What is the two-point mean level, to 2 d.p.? 7.20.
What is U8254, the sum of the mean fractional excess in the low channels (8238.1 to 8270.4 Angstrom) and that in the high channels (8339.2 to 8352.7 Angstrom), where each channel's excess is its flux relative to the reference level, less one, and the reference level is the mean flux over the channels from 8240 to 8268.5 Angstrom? 0.010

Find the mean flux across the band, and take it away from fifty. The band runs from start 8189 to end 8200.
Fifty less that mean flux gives 43.57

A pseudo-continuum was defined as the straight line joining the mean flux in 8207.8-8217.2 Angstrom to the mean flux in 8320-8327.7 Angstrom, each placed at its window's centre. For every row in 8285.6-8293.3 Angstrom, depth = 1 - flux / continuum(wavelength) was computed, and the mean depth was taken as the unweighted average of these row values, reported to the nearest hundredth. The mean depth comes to 0.02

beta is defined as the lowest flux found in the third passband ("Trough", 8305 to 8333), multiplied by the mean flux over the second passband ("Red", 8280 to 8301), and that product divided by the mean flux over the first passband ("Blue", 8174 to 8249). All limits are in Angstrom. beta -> 5.7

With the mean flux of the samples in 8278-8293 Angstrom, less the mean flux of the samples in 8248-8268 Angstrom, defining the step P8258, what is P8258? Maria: -0.31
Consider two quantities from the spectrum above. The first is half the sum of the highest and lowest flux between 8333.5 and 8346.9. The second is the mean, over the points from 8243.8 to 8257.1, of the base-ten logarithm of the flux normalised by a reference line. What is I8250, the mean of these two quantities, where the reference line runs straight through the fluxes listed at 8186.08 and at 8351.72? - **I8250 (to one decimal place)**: 3.9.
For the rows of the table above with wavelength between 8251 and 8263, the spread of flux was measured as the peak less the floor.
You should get 2.3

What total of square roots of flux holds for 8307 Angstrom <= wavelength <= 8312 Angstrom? 7.6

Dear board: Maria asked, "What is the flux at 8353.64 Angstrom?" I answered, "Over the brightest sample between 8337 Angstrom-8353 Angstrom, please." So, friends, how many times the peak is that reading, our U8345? 0.58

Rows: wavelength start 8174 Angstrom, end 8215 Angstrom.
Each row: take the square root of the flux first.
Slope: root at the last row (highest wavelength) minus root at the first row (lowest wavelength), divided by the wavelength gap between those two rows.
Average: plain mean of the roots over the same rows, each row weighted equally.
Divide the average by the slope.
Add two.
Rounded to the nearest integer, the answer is -956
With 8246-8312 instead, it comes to 1032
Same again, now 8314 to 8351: -295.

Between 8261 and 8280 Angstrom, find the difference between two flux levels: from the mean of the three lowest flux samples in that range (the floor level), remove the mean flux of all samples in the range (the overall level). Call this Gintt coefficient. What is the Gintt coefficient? -0.97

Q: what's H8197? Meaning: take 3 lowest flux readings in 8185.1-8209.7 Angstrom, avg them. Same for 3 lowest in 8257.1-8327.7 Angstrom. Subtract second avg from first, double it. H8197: 3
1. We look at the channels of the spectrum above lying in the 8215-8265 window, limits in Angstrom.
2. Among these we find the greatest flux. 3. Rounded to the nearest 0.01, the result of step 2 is 7.49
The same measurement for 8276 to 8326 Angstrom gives 8.43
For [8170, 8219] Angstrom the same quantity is 7.24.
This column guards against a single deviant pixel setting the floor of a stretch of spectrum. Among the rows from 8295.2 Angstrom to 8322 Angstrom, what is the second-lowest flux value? 5.88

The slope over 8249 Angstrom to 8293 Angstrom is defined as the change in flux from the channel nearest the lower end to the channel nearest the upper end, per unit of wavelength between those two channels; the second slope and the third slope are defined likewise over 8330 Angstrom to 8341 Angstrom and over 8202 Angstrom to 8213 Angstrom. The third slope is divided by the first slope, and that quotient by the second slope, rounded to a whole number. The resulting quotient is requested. -27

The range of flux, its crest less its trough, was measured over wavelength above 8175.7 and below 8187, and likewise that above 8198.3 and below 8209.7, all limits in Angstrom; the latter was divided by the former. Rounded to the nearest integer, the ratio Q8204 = 2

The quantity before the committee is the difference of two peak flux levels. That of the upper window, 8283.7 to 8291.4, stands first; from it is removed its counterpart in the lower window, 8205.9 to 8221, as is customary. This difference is 1.4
